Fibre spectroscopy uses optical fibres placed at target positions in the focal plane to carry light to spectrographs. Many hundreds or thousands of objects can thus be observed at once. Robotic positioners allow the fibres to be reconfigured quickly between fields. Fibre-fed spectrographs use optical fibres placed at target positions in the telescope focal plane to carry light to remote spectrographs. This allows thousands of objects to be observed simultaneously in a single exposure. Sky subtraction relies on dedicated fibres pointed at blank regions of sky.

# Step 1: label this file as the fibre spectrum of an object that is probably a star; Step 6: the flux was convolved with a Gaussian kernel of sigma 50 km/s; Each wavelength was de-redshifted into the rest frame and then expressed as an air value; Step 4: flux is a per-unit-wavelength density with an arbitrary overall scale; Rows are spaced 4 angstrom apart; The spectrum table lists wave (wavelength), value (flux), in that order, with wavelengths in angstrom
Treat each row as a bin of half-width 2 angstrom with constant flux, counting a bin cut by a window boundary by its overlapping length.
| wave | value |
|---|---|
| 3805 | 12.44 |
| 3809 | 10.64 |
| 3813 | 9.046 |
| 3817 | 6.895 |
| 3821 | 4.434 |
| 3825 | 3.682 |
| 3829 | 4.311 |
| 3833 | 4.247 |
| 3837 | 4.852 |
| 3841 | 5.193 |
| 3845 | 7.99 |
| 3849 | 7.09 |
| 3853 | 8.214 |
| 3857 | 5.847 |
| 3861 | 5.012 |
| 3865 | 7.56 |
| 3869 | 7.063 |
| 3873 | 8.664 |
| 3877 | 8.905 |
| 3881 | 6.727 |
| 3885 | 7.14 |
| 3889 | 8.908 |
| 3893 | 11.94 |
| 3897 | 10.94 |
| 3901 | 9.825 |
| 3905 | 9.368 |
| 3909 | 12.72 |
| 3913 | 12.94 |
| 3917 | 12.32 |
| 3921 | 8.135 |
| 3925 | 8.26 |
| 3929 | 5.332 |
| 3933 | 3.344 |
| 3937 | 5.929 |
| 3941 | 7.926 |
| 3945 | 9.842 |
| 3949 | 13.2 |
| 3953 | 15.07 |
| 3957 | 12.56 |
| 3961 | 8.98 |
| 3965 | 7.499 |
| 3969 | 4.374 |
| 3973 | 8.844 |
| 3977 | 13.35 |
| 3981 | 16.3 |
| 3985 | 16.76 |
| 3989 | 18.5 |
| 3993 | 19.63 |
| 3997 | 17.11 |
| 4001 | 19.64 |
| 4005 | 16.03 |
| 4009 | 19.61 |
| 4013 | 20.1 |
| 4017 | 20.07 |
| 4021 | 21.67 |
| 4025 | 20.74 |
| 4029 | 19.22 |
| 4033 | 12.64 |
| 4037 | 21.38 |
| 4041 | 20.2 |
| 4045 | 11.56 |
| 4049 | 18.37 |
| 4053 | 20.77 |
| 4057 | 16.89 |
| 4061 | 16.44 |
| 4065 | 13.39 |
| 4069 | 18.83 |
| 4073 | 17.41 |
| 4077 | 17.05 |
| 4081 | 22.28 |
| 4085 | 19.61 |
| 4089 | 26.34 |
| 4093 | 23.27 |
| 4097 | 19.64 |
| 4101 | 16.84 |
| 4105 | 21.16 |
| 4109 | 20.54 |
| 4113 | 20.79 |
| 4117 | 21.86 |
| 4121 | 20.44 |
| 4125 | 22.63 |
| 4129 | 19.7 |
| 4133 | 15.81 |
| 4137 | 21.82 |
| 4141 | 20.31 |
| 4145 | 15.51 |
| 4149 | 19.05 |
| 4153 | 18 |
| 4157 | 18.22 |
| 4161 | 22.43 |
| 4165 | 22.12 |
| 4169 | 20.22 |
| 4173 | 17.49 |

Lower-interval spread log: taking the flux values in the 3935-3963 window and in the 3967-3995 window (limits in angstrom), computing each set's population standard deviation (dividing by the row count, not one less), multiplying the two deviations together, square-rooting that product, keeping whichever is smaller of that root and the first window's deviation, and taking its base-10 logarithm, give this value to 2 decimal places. 0.48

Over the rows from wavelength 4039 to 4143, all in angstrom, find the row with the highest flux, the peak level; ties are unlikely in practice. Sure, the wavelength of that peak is 4089 angstrom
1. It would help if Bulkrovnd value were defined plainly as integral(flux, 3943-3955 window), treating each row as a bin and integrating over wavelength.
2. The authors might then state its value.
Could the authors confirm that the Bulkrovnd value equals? 152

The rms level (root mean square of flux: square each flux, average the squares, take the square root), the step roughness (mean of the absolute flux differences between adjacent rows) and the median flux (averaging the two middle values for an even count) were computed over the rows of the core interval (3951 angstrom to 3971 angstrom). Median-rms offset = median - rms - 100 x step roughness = -269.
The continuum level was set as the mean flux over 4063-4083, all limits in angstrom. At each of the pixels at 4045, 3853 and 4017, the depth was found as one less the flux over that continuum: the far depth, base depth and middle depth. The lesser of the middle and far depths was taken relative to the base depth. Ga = -0.24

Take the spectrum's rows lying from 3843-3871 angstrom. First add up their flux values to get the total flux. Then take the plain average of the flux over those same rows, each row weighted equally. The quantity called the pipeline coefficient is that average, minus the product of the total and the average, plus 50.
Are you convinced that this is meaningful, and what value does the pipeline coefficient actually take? -283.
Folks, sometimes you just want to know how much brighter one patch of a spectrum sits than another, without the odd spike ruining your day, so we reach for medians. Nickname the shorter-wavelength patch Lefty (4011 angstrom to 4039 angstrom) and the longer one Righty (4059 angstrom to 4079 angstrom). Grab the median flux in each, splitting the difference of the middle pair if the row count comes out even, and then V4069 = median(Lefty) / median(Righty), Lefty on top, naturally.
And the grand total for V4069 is 1.2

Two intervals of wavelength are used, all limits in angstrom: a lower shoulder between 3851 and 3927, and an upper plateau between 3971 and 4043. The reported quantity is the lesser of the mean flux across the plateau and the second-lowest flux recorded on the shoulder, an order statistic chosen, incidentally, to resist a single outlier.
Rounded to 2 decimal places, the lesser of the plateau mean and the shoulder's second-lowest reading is 5.85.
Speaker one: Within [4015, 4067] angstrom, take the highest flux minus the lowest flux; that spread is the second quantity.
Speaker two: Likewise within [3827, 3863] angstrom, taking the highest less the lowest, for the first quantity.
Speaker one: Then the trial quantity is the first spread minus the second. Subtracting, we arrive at -6.1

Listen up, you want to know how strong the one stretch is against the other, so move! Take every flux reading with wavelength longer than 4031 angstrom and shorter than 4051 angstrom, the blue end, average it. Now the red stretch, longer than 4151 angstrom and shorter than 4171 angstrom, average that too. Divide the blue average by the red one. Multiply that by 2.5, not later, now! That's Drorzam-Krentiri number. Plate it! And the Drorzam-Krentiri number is 2.1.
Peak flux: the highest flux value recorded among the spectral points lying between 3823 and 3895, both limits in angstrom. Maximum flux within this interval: 11.94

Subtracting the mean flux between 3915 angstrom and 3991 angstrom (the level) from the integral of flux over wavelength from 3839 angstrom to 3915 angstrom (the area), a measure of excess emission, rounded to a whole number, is 638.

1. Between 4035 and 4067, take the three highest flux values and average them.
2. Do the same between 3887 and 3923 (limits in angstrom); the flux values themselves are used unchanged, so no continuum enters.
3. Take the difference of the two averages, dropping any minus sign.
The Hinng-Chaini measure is 8.1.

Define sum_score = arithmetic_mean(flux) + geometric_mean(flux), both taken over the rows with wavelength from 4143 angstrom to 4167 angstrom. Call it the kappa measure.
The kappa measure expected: 38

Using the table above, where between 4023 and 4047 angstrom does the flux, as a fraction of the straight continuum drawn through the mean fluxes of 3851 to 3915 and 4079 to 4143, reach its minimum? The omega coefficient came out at 4045 angstrom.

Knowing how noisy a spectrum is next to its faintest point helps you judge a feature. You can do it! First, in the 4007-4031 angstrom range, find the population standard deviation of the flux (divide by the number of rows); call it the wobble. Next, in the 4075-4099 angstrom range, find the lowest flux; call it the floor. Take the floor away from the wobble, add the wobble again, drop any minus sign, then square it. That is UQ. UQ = 239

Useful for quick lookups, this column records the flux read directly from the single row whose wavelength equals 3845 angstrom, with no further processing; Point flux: 7.99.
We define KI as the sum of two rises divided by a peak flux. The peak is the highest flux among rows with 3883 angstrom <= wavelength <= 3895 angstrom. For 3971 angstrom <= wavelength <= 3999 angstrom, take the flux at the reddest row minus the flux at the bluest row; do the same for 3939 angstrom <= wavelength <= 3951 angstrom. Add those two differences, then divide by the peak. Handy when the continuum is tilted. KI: 1.1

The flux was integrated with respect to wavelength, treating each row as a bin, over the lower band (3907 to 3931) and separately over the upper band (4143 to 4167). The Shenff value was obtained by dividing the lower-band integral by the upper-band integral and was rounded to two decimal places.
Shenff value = 0.52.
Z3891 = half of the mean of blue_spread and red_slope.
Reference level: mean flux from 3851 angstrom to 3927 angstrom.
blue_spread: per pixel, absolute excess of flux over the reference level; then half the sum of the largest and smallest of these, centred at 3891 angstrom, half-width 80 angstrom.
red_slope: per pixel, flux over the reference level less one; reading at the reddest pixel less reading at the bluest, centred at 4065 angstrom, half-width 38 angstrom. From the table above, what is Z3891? 0.70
